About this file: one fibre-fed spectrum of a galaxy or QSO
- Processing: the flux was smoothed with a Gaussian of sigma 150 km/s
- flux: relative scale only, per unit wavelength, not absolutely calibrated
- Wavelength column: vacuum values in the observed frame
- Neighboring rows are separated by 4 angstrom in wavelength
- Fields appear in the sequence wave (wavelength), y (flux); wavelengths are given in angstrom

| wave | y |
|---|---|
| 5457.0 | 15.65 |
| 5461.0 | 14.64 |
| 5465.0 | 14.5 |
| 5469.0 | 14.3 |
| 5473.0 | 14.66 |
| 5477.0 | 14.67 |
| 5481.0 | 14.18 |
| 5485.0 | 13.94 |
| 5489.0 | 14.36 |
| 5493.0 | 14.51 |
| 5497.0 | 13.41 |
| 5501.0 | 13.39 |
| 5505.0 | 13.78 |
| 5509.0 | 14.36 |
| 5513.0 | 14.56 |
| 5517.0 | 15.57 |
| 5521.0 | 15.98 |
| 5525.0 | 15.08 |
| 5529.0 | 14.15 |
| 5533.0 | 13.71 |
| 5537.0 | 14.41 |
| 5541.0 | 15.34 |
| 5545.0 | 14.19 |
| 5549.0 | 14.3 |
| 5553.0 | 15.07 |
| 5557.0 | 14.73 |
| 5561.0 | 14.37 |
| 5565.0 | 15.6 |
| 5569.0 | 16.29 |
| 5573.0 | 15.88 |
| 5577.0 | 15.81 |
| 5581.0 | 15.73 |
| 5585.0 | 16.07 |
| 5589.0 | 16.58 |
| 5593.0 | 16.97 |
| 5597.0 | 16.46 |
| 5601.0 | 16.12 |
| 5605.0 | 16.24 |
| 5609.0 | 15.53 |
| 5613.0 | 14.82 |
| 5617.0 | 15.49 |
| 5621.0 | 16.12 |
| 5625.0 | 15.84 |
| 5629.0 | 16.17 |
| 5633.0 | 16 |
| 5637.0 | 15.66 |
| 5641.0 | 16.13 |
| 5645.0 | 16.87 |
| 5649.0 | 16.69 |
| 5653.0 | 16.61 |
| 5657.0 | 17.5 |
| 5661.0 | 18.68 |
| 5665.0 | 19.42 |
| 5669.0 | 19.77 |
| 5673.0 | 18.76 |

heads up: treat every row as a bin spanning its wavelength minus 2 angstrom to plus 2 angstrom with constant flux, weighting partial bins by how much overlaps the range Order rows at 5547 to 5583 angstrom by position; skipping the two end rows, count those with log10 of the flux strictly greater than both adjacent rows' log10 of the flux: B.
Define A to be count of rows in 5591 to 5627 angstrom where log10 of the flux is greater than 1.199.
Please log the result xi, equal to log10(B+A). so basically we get 0.90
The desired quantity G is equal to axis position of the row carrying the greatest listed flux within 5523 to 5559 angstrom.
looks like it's 5541.0 angstrom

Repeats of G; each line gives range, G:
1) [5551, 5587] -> 5569.0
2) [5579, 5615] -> 5593.0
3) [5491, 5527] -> 5521.0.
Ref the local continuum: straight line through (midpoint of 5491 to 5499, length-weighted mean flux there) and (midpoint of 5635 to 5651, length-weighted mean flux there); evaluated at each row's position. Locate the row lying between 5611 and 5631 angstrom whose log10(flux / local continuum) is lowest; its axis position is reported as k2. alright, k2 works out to 5613.0 angstrom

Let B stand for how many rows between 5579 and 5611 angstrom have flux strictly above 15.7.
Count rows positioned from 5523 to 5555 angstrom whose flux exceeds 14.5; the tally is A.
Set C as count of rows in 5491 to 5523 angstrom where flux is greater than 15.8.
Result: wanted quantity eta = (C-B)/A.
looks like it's -2.00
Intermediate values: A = 3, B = 7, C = 1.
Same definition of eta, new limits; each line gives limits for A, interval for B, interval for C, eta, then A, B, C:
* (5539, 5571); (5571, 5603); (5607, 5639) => -0.80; 5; 8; 4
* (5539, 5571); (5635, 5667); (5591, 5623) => -0.40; 5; 7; 5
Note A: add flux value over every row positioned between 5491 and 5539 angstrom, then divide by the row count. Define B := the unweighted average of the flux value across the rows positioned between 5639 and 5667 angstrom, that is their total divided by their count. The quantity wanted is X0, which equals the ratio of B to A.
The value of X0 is 1.21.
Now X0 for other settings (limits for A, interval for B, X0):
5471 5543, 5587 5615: 1.11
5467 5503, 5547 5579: 1.08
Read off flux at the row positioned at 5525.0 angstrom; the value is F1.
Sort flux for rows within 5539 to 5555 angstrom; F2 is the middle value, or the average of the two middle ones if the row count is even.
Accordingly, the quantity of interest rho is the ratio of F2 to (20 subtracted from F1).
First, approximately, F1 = 15.08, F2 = 14.7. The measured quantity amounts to -3.0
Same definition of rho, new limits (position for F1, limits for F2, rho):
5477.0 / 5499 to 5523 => -2.7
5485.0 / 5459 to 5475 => -2.4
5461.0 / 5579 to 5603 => -3.0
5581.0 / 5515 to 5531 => -3.6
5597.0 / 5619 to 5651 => -4.6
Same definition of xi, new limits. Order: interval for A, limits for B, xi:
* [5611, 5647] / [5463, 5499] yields 0.90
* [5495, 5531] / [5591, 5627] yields 0.48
